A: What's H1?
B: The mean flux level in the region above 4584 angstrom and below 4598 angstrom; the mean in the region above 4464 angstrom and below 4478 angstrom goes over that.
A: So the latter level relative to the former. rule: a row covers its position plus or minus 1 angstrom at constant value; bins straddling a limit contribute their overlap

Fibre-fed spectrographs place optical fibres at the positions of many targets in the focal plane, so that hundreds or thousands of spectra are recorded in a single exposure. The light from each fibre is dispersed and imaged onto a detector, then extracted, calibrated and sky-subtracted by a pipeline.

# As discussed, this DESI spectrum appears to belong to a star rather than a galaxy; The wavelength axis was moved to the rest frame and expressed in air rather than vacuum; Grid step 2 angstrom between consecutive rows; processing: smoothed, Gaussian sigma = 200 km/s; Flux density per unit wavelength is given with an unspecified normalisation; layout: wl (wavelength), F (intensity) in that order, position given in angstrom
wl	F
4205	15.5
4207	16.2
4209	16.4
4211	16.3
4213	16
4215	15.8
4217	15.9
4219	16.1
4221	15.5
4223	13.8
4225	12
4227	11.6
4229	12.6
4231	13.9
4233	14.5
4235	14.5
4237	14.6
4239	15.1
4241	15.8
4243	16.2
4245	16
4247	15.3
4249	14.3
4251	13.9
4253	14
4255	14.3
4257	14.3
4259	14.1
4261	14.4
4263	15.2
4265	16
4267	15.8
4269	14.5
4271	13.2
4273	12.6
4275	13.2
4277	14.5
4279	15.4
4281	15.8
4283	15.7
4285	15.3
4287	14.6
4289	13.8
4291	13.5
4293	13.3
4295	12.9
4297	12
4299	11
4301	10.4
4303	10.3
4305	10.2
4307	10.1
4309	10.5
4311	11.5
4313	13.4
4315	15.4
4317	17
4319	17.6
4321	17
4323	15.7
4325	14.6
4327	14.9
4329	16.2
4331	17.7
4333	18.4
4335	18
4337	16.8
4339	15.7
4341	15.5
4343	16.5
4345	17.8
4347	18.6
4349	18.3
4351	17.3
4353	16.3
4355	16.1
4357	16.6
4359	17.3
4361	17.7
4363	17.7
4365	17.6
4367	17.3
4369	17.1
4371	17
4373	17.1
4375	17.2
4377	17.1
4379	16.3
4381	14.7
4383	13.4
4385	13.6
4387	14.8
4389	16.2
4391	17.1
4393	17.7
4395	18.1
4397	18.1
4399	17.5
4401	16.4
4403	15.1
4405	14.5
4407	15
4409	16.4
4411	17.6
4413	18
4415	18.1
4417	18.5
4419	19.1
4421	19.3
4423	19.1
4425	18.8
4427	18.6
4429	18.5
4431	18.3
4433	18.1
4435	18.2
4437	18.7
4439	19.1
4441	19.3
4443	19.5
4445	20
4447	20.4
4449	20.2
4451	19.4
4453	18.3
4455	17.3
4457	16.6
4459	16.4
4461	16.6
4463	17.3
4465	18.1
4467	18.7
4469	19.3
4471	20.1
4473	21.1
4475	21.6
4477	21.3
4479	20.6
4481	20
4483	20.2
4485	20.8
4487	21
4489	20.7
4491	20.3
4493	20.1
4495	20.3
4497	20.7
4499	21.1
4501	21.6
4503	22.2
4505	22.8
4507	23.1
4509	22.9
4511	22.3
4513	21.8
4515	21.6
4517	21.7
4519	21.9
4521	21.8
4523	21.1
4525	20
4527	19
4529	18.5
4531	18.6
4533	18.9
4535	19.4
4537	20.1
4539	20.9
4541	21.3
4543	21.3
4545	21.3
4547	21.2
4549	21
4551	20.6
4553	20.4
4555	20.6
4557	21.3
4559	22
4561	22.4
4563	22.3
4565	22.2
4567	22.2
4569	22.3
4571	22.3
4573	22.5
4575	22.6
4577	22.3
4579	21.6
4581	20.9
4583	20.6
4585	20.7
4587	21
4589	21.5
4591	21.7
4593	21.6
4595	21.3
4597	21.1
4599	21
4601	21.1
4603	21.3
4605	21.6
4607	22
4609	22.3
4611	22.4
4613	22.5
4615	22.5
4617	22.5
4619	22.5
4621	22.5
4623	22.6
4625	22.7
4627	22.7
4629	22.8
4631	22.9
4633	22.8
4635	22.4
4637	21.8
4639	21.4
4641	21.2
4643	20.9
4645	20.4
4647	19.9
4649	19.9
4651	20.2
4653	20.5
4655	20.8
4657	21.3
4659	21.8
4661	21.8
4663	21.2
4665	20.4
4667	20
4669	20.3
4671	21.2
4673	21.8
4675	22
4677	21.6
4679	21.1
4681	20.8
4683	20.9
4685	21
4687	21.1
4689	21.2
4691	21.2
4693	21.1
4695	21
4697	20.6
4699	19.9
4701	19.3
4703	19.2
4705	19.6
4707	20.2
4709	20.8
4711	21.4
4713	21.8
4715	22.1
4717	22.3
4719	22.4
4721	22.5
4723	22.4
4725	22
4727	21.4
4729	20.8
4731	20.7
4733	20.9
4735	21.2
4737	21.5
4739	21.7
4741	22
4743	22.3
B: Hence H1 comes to 0.94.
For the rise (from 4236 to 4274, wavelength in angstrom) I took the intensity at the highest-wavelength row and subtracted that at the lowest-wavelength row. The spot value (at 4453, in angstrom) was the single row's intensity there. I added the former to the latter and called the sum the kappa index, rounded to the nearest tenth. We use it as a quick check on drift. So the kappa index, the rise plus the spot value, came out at 16.3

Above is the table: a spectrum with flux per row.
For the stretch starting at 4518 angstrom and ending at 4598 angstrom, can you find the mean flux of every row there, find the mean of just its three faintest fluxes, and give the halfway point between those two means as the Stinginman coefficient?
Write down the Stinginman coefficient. 19.9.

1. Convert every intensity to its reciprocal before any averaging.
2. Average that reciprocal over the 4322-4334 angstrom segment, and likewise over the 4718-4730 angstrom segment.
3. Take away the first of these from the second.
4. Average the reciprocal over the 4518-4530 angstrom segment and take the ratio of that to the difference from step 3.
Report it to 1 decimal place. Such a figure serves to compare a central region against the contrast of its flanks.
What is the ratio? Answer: -3.0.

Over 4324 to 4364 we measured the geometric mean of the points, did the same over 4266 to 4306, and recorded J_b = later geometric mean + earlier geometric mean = 30.1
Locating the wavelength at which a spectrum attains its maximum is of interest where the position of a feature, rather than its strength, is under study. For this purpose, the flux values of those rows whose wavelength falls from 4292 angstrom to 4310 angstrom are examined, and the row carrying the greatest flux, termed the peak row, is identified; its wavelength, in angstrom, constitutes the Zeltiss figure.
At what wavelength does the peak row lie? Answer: 4293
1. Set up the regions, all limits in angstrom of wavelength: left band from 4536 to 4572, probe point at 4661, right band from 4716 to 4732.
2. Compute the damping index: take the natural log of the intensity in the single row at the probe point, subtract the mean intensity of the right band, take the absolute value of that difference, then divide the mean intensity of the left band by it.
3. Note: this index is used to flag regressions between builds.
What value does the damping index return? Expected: 1.1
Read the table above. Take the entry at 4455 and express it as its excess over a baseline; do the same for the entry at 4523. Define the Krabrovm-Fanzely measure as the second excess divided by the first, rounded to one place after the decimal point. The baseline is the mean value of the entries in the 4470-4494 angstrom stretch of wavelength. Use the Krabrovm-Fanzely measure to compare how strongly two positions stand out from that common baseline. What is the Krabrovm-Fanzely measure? -0.1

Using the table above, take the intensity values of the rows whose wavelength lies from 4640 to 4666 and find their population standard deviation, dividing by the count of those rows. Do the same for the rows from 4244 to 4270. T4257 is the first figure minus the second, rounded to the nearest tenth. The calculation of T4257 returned -0.1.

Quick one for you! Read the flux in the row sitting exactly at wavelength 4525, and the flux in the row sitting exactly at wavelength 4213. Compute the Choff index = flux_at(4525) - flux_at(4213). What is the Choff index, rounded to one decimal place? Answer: 4.0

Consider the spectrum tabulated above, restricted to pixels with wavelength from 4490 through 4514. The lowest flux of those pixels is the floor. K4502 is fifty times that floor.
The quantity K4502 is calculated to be 1005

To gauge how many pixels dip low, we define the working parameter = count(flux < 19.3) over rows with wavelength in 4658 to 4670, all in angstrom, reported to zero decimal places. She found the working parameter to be 0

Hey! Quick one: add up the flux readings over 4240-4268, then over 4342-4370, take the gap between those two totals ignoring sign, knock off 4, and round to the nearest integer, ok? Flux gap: 29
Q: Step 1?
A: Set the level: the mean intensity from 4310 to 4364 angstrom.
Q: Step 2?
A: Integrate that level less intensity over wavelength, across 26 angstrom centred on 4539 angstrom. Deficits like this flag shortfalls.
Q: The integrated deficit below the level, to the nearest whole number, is -95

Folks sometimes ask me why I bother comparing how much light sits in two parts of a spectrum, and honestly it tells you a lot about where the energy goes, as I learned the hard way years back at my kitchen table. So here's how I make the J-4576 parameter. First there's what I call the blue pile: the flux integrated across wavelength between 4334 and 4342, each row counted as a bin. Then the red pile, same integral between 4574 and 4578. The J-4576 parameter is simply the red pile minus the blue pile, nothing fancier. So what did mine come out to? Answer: -42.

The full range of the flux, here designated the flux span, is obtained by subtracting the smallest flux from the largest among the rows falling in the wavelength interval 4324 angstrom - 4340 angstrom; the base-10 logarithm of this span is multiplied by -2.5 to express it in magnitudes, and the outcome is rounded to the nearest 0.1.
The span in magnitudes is -1.4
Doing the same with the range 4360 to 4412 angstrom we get -1.7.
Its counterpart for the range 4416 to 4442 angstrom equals -0.2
